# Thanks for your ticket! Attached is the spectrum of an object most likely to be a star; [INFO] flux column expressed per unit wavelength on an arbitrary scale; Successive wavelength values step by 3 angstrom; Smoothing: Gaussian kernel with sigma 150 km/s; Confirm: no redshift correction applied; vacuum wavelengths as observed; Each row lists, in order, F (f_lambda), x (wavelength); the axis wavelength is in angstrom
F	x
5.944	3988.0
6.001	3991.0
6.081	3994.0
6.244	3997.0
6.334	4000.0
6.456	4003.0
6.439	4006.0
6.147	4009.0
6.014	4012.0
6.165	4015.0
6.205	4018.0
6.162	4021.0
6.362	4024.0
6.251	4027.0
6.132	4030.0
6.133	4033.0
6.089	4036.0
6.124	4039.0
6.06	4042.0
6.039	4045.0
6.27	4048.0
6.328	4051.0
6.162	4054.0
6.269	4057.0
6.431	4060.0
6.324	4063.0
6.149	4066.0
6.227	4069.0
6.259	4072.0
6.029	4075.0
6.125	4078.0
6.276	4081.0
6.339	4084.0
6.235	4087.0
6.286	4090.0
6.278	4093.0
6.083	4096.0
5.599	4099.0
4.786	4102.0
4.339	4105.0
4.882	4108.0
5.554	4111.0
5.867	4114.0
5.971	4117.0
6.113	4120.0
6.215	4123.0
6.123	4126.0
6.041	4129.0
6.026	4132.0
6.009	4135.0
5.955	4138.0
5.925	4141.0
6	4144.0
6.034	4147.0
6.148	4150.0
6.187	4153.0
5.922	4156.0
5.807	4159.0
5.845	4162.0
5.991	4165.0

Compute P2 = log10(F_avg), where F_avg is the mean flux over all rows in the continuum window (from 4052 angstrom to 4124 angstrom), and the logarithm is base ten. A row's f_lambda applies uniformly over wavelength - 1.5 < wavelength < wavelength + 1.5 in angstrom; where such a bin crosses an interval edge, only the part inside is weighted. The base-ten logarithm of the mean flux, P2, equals 0.775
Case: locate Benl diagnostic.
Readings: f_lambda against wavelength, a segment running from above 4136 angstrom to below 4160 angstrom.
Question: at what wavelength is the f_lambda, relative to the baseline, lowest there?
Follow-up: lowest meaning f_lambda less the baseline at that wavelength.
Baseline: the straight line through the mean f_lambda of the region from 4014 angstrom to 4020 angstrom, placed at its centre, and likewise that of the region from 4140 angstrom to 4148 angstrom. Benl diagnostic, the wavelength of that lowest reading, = 4159.0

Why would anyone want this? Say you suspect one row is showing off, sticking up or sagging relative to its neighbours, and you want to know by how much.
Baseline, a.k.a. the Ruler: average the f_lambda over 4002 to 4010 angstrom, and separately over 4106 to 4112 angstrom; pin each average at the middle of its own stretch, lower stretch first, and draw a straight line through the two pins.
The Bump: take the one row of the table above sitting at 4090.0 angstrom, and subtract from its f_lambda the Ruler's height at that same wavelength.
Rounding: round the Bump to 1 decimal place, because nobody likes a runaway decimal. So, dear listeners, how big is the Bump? 0.9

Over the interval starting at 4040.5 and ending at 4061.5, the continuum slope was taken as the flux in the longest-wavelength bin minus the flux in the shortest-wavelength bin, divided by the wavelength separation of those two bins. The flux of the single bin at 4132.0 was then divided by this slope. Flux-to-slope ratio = 292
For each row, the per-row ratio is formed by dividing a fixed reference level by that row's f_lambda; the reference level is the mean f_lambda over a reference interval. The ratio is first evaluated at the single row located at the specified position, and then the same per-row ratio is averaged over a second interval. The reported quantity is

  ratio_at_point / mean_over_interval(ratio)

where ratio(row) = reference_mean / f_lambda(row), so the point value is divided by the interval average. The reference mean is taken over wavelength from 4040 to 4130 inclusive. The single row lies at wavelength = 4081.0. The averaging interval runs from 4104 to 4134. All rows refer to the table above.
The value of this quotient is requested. 0.90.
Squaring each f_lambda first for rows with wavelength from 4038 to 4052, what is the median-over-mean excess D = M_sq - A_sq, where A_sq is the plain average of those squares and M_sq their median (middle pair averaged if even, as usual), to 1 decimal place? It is -0.5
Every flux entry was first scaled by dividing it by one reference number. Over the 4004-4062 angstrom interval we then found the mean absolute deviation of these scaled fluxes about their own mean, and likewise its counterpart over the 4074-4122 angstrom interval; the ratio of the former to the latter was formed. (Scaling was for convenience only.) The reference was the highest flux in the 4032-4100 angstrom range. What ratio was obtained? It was 0.21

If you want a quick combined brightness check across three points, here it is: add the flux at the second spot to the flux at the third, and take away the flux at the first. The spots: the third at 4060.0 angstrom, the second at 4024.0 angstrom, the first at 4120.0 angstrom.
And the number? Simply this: 6.68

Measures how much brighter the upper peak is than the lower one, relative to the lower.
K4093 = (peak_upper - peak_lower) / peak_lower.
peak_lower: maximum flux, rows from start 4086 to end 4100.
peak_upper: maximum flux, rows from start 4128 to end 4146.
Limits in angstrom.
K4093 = -0.039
